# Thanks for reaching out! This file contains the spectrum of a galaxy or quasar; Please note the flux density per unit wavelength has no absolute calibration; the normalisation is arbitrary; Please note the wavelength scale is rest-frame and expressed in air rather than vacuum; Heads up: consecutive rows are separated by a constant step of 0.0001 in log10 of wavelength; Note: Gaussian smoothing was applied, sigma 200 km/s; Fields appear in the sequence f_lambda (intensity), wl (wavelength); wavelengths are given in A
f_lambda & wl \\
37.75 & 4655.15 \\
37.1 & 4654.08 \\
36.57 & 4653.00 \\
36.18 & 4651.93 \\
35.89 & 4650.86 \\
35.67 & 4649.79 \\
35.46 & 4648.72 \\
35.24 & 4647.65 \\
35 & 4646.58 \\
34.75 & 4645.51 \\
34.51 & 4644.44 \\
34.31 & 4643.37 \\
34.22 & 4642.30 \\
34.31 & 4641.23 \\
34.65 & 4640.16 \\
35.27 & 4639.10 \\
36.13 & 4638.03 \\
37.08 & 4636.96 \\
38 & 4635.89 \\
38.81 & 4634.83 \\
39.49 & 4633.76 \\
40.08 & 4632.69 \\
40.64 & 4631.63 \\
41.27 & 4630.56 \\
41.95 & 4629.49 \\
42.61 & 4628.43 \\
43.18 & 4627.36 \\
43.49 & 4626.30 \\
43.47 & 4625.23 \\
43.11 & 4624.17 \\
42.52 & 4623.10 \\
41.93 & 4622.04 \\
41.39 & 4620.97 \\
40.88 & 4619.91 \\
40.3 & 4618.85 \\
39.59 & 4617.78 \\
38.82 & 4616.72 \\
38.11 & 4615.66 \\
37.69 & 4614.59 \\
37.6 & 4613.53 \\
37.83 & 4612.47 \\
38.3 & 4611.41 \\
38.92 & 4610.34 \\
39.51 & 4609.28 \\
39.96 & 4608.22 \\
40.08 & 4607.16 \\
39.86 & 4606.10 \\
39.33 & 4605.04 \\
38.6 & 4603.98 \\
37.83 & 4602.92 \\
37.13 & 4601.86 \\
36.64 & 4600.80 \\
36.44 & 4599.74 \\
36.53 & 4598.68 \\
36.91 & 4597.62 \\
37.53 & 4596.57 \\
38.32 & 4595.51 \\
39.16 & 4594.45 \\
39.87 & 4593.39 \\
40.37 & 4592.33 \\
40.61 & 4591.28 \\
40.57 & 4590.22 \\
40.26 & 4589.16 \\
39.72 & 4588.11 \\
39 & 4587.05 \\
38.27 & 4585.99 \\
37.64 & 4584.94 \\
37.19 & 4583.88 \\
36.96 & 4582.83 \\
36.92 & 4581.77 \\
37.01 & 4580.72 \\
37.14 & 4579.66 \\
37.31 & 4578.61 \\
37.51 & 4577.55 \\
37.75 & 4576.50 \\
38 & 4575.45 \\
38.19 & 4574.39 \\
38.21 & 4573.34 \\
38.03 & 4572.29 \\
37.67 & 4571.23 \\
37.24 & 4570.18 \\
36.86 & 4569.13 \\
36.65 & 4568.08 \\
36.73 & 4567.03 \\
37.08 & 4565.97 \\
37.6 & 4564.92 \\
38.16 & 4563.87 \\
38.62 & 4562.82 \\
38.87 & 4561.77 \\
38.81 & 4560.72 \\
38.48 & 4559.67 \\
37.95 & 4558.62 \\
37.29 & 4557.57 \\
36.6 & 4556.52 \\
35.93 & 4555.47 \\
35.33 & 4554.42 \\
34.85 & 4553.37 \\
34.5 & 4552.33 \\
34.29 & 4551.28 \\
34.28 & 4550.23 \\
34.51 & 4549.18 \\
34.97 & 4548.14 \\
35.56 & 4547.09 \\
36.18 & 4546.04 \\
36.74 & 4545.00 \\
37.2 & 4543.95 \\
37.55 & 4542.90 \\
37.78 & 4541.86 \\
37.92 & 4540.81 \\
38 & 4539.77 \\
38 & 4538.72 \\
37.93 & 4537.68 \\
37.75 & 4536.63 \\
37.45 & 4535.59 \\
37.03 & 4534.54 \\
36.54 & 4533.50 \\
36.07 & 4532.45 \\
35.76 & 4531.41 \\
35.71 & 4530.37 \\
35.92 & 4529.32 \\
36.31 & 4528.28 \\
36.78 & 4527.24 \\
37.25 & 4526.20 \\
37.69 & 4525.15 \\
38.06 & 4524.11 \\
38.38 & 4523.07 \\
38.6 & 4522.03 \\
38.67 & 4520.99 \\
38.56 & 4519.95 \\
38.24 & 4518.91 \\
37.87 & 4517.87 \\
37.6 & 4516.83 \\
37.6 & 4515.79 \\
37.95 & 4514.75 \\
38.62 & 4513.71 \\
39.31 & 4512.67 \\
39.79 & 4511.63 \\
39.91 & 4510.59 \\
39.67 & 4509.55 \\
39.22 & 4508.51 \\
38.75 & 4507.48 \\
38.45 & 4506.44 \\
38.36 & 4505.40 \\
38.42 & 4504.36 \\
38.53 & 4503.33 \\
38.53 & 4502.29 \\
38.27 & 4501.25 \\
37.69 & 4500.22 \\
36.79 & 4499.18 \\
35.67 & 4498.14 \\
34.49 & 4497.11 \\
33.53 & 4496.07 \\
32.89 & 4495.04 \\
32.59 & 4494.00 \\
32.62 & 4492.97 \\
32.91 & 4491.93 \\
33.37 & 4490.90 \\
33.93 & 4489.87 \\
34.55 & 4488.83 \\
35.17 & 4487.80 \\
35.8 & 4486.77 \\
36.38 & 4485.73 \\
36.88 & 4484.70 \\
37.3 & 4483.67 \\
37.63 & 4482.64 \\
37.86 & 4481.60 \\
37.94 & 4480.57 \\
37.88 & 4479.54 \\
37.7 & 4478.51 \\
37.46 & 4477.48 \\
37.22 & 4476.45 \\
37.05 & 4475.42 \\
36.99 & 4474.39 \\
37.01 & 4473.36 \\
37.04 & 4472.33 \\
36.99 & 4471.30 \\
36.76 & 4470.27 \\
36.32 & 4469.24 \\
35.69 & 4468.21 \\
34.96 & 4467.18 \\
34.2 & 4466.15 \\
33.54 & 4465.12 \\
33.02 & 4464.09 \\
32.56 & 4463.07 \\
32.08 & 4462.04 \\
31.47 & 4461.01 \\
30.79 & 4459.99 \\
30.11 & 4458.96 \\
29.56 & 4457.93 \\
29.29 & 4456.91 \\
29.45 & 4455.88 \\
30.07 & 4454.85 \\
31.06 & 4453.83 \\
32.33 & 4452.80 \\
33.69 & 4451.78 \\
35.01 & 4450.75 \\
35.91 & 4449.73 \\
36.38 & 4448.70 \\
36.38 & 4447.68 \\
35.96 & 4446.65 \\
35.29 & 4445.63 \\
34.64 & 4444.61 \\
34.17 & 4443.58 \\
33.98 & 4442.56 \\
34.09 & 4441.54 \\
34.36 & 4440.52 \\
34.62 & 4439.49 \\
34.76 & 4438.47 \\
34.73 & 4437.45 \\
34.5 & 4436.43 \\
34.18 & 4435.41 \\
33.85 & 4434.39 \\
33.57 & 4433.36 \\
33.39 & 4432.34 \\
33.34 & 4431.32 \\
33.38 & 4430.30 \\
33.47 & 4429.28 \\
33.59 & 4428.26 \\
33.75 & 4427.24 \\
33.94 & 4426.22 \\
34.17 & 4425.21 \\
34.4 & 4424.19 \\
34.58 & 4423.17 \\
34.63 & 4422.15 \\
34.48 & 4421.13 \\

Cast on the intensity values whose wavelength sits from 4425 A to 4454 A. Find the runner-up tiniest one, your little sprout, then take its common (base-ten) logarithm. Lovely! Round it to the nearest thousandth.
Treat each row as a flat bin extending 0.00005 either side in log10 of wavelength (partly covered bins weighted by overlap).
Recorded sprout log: 1.510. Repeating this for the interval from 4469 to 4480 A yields 1.565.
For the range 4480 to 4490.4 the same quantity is 1.538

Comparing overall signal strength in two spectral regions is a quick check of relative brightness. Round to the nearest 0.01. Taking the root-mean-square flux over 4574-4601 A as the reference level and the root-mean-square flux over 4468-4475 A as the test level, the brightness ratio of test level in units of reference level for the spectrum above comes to 0.96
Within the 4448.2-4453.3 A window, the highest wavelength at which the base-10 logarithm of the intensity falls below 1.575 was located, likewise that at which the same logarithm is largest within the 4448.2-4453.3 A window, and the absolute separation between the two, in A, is 4.1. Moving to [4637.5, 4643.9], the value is 5.3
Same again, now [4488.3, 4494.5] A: 5.2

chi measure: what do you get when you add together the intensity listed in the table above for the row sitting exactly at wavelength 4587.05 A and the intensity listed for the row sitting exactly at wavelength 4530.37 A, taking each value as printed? 74.7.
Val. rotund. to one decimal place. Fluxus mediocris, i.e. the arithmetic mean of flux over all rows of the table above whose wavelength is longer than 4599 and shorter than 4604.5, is 37.3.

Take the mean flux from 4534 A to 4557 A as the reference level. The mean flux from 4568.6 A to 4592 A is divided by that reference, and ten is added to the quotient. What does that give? 11.0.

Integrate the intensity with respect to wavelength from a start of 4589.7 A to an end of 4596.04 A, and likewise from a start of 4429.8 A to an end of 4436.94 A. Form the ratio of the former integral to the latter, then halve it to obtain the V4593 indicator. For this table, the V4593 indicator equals 0.52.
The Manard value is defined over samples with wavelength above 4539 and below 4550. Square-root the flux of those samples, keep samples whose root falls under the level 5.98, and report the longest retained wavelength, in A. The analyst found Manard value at 4549.18 A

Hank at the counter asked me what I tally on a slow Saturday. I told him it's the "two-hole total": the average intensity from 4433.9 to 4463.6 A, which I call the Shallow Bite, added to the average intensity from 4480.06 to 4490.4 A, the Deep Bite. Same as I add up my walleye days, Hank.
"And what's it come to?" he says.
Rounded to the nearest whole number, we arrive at 70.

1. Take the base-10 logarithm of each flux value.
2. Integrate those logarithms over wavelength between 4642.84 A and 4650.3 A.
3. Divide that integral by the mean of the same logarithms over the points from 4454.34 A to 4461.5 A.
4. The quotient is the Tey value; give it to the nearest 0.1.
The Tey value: 7.8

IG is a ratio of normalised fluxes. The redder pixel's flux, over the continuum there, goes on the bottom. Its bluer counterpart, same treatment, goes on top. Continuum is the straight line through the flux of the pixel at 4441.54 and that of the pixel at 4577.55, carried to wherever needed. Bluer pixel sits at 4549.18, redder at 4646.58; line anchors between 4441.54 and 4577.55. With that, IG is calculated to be 1.05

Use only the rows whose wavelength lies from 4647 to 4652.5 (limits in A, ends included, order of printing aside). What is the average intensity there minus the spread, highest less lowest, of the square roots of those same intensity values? 35.6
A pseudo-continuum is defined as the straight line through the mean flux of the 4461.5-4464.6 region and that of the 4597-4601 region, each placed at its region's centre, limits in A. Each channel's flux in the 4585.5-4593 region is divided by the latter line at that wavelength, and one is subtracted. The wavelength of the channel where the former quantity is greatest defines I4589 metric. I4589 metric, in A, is 4591.28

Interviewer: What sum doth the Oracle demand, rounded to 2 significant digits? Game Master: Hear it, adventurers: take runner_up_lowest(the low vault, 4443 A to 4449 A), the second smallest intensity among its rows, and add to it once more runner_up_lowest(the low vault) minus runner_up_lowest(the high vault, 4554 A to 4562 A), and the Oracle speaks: 33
